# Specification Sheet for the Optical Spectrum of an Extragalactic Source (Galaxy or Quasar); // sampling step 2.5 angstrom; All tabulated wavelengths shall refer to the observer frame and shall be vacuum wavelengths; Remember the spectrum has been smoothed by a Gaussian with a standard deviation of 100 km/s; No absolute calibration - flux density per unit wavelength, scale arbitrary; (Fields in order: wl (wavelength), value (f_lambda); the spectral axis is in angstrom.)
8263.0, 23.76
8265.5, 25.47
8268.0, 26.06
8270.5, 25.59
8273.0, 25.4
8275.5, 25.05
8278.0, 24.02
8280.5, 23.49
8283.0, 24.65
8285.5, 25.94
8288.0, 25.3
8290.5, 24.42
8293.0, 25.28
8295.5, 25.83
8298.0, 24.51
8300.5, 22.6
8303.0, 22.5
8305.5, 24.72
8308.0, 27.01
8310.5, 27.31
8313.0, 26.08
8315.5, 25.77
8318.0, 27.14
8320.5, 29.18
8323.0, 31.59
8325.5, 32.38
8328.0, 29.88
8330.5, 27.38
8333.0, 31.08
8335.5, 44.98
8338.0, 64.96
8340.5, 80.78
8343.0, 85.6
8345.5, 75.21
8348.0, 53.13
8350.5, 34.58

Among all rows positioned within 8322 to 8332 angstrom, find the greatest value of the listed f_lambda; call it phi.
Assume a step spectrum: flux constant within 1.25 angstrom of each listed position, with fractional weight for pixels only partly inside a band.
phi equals 32.38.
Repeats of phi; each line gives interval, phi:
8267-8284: 26.06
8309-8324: 31.59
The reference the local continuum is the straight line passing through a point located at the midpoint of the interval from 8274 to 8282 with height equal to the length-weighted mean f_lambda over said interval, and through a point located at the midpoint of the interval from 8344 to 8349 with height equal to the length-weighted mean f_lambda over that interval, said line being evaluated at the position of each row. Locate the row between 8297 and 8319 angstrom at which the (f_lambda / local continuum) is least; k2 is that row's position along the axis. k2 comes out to 8315.5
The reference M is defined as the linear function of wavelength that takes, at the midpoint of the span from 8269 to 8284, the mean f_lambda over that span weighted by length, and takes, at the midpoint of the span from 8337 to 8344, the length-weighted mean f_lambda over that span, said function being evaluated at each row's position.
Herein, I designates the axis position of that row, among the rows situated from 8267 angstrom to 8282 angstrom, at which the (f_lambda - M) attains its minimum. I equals 8280.5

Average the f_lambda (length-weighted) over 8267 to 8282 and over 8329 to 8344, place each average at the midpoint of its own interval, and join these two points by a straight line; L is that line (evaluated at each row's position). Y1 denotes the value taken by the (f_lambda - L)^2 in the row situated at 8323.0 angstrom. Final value 281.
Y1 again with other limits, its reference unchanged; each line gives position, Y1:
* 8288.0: 38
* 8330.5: 605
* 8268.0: 18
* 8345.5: 256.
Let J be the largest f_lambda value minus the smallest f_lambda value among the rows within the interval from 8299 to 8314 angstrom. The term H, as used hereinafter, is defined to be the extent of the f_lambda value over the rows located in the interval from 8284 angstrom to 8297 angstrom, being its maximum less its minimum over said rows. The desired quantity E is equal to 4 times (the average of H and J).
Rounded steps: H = 2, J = 5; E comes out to 13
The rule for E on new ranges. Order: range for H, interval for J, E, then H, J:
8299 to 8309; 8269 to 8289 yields 14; 5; 2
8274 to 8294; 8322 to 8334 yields 15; 2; 5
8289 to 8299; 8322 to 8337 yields 38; 1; 18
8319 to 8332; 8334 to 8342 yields 82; 5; 36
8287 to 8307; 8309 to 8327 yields 20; 3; 7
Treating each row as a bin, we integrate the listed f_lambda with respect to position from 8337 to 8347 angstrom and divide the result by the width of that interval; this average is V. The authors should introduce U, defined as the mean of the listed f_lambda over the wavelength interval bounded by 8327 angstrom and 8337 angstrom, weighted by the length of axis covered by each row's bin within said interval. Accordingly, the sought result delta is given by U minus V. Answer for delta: -42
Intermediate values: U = 34.2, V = 76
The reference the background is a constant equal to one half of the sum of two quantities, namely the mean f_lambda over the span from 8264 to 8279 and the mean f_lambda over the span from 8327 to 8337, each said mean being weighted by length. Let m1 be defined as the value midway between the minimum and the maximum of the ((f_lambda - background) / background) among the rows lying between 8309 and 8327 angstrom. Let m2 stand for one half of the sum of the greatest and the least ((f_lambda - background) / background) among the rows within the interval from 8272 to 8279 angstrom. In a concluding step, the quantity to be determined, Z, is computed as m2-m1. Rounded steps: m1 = -0.02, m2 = -0.17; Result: -0.15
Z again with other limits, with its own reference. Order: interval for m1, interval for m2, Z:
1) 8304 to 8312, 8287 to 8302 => -0.06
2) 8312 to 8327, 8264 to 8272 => -0.11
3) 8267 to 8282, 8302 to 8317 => 0.00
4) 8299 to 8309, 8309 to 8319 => 0.06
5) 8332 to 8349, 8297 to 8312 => -1.12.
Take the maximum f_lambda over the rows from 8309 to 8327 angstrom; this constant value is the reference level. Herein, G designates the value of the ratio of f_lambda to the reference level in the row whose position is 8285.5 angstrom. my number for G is 0.801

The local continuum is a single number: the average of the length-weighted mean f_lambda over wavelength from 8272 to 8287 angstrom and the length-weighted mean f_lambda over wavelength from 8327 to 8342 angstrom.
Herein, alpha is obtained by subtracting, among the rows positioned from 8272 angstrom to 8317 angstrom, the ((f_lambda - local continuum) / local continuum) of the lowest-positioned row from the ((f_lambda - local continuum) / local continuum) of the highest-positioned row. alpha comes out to 0.01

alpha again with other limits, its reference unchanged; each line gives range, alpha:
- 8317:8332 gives 0.01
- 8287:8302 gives -0.07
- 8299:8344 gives 1.75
